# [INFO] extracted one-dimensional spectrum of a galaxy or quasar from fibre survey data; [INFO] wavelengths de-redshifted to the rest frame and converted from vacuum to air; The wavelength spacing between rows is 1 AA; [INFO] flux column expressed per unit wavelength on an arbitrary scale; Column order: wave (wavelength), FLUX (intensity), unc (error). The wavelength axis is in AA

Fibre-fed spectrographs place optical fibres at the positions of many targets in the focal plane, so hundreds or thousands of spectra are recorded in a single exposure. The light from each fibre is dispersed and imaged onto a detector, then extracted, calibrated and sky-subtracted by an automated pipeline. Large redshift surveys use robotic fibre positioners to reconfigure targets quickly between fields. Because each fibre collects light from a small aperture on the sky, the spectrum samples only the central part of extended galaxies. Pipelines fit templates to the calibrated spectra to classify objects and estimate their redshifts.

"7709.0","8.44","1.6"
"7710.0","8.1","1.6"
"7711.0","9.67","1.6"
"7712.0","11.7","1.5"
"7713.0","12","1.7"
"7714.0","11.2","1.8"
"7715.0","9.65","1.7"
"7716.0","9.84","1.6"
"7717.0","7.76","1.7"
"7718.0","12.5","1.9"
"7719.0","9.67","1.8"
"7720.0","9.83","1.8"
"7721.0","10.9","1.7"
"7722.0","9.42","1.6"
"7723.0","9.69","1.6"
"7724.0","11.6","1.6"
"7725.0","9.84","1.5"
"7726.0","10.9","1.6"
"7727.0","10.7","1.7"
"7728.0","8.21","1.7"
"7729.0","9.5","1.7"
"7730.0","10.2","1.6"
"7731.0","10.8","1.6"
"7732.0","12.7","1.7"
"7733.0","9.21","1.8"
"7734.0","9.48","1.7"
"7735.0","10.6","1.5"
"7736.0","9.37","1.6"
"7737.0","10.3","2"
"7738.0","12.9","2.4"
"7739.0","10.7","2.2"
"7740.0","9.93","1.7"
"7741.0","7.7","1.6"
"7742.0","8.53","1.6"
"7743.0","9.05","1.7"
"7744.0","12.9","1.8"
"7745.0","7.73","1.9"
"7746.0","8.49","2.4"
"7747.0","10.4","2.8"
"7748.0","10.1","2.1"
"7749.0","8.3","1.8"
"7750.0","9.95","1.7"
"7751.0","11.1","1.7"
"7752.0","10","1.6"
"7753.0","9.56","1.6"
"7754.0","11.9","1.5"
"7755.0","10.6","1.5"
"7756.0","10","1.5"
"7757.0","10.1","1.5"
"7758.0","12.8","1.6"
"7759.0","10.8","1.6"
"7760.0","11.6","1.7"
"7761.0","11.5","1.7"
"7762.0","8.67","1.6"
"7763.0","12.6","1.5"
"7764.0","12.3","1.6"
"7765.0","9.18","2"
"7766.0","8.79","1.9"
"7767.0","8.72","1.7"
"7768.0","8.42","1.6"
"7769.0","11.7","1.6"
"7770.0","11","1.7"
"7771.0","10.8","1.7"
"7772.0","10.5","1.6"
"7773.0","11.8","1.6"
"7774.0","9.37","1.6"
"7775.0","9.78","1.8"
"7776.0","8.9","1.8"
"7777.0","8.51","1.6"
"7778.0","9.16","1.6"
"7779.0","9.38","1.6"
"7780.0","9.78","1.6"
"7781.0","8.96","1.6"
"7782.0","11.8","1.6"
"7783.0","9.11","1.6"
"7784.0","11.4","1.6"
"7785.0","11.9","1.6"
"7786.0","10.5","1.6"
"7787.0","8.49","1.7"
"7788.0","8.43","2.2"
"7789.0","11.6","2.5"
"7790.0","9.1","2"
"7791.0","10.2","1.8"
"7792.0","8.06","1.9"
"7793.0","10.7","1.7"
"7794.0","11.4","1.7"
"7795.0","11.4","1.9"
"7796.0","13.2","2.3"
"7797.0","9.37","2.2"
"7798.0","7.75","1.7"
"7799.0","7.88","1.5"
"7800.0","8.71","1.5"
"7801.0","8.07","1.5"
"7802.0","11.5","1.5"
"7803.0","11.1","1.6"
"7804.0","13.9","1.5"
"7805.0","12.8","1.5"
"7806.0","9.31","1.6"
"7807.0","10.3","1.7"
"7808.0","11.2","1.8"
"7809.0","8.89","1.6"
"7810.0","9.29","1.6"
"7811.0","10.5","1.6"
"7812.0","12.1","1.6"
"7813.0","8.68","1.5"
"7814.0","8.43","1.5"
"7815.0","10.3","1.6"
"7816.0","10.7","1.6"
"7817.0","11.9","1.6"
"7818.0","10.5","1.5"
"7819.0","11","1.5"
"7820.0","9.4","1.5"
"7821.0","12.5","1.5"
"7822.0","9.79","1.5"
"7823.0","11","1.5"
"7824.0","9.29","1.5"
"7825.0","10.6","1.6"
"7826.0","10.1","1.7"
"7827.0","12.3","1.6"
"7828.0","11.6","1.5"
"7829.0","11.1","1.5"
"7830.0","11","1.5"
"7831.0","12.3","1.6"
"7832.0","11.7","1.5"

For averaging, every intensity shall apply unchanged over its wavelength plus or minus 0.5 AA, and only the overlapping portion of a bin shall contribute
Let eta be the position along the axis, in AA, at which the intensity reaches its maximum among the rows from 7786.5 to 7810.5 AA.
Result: 7804.0 AA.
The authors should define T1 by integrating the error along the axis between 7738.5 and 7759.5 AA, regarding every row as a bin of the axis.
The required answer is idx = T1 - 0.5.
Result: 37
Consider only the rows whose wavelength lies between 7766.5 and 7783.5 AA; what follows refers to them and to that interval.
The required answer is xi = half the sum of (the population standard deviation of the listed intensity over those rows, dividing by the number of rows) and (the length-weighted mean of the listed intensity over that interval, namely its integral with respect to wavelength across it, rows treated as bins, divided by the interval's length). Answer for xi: 5.50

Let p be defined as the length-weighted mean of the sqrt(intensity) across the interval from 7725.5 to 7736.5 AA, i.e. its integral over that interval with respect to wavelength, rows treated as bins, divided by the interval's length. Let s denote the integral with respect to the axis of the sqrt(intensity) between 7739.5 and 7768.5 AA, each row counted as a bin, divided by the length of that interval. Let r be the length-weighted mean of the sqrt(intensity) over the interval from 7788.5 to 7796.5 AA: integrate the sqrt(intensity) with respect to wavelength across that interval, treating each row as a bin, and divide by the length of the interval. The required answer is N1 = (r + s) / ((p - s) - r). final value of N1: -1.98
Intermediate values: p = 3.18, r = 3.264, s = 3.16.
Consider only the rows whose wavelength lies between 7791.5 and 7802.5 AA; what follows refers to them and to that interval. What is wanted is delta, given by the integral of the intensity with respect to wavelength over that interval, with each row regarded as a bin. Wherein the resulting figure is 108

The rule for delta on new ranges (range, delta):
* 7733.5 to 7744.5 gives 111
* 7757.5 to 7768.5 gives 115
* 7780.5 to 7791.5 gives 111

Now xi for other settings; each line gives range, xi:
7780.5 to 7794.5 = 5.73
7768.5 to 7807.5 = 5.86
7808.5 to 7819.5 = 5.70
